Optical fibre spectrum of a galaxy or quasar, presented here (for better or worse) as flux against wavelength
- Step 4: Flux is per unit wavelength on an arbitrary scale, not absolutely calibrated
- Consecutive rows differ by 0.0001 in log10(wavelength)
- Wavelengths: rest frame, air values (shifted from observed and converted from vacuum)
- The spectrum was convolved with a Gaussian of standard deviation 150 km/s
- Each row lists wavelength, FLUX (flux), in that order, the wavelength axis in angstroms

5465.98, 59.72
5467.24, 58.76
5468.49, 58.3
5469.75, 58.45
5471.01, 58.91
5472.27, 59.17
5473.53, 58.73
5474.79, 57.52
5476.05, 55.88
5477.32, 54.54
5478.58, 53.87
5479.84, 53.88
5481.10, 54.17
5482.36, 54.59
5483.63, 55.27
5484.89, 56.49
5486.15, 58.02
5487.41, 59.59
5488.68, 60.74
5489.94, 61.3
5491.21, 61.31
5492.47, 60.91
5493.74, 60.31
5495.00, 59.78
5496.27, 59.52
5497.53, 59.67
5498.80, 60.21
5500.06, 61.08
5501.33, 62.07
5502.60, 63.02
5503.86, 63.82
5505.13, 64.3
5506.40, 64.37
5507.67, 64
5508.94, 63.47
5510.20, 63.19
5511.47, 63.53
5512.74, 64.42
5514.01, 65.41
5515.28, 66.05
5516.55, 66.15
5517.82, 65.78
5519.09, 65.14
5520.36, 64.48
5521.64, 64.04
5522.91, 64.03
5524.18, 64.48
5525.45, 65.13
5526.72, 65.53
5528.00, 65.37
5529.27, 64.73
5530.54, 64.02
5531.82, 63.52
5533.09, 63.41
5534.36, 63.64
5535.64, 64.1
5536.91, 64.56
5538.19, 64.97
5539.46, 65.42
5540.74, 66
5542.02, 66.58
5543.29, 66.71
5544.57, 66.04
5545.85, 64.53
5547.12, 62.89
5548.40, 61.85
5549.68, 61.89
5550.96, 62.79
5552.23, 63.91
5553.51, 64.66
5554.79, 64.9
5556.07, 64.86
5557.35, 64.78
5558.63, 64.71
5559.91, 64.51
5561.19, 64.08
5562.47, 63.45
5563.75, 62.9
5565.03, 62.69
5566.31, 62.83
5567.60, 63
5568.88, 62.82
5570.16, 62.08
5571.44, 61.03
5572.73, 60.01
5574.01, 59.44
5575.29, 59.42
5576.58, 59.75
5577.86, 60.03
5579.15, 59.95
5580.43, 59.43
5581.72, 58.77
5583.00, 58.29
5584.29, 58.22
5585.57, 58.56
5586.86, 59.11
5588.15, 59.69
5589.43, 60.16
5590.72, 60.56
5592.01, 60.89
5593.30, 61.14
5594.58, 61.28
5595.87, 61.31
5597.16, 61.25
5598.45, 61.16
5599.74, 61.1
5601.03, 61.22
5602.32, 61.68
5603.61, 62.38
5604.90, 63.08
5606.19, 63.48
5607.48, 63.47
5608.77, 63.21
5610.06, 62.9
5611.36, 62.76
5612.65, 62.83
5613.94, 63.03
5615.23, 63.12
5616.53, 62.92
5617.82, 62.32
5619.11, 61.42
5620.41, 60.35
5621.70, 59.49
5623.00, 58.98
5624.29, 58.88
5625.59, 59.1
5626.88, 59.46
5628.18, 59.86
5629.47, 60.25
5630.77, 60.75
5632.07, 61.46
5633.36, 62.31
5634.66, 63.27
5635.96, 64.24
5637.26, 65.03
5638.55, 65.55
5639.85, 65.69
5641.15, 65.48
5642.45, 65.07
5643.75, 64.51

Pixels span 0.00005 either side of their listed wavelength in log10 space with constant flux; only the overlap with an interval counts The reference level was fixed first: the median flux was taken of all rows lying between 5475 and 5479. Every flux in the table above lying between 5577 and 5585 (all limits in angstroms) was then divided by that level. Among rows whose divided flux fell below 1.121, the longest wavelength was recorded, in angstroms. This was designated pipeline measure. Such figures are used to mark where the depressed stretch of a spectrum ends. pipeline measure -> 5584.29 angstroms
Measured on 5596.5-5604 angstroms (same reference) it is 5599.74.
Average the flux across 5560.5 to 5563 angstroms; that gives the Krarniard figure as 63.8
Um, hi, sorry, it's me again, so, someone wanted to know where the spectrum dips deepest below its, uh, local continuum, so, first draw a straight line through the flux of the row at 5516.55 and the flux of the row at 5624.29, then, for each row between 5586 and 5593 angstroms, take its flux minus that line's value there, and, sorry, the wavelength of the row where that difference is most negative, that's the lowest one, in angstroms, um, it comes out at 5586.86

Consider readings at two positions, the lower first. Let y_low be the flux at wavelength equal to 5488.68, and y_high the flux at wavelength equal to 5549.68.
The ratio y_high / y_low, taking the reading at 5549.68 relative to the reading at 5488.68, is 1.02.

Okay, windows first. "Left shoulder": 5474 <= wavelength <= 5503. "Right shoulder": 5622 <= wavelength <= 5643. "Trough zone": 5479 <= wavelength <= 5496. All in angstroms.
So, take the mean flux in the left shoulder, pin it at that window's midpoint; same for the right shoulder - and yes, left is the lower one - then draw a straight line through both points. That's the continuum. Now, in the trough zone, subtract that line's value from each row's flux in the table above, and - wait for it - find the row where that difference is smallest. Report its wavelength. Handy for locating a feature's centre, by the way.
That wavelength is 5479.84 angstroms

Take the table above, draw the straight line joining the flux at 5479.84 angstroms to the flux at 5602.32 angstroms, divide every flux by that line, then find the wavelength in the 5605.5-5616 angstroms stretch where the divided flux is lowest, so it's 5612.65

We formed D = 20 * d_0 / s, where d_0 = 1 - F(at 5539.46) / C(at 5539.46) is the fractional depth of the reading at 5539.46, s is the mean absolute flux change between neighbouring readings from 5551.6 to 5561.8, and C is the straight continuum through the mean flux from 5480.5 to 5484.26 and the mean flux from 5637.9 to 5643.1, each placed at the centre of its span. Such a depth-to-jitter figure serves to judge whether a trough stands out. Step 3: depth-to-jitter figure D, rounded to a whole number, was -9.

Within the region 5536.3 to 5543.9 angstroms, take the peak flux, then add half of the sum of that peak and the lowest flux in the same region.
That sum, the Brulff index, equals 132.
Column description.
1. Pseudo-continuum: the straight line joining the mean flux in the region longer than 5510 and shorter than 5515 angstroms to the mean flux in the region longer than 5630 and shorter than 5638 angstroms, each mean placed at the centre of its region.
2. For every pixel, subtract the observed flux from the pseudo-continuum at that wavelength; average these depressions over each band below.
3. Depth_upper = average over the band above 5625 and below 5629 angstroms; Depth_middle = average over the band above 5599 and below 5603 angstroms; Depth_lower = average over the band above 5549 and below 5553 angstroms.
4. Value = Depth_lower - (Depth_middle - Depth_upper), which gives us 2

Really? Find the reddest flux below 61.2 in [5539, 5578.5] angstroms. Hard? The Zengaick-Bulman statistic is 5577.86 angstroms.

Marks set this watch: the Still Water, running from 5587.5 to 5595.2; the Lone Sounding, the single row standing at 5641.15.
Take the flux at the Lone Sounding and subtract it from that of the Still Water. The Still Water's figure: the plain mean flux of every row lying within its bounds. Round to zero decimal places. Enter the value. -5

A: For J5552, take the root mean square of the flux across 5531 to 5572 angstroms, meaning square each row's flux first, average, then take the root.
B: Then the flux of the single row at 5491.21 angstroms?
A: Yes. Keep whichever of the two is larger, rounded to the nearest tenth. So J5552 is 64.0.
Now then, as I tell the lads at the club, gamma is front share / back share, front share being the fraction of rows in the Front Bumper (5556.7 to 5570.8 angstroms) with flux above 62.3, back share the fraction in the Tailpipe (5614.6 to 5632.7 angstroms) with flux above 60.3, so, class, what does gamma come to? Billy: 1.8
